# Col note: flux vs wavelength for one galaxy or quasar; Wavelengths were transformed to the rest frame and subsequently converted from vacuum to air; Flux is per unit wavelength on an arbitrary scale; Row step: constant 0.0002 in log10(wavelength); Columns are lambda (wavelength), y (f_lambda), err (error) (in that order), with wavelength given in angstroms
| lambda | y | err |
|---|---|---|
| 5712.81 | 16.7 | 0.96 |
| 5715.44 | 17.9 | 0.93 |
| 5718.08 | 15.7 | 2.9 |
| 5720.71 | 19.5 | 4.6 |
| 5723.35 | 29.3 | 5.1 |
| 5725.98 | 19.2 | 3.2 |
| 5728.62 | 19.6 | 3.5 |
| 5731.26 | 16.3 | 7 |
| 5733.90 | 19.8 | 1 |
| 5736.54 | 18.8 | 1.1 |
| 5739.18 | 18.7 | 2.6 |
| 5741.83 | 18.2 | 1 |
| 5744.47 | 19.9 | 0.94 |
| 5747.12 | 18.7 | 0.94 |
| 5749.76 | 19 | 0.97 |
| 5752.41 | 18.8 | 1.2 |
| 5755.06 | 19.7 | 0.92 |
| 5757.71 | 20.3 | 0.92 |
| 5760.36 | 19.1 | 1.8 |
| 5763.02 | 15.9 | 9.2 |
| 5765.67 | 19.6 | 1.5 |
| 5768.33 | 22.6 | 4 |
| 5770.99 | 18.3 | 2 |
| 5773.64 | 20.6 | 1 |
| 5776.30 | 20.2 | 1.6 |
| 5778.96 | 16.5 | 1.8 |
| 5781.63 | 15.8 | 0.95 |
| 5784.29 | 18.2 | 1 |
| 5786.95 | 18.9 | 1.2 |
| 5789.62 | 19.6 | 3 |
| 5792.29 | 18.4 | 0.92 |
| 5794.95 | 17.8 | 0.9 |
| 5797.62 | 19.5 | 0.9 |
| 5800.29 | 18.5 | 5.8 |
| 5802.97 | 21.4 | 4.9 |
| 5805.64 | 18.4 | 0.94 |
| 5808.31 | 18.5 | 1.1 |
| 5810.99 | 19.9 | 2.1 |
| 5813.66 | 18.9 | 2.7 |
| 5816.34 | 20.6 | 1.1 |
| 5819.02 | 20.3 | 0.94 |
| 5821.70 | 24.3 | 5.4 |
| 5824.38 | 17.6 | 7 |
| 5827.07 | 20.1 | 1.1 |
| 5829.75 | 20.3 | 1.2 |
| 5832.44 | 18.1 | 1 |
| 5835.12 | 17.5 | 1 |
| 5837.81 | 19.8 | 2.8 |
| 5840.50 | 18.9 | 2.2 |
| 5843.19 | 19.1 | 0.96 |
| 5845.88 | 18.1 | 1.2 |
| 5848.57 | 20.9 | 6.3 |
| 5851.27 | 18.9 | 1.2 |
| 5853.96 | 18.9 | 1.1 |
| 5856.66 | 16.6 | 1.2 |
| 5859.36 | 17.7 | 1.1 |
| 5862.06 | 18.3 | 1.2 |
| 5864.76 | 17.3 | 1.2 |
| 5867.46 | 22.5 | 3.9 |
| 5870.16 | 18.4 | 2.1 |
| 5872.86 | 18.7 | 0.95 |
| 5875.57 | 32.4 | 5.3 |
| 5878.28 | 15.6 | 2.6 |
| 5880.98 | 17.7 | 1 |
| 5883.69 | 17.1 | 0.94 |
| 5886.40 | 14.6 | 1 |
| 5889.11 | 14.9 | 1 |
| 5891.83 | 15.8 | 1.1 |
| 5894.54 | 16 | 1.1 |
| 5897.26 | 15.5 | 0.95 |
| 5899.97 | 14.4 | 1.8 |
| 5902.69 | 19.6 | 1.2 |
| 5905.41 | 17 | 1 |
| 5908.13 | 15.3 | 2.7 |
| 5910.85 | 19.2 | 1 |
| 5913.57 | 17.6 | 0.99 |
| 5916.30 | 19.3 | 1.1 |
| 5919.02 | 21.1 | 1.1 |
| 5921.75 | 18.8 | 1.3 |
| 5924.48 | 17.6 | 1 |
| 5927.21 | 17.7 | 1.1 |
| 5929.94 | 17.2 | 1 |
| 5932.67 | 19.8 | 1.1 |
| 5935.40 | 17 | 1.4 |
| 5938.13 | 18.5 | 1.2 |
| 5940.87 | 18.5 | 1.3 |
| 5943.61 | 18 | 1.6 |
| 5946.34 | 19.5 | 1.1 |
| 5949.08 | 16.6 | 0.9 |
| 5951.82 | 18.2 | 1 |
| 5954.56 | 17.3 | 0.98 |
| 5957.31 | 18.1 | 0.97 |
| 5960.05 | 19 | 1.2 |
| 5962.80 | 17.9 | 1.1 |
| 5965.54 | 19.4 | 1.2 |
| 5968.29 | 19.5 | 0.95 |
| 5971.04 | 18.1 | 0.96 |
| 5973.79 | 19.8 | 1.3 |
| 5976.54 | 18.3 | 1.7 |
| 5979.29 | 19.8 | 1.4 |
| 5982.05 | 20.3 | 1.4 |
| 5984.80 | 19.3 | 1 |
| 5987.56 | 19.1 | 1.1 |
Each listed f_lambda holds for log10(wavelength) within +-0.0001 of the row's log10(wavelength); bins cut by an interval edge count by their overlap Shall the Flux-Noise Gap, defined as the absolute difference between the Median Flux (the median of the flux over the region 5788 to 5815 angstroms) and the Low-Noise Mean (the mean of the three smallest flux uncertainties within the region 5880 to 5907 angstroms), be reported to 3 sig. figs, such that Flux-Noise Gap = 17.7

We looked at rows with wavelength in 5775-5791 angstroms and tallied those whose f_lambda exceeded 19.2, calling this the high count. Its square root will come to 1.41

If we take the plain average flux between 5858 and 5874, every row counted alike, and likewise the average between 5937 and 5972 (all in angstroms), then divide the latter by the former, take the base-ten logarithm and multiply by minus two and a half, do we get 0.027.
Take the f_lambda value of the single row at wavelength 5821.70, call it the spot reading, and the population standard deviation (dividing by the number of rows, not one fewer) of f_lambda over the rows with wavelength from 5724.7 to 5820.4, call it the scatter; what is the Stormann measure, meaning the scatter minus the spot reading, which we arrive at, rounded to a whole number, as -23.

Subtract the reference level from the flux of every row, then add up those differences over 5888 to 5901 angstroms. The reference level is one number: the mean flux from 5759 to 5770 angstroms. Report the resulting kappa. -20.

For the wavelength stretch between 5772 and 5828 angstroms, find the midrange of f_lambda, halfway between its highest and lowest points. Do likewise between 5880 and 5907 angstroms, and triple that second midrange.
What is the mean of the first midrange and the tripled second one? 35.5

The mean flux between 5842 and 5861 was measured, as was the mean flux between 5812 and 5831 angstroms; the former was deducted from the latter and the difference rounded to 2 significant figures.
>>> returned 1.7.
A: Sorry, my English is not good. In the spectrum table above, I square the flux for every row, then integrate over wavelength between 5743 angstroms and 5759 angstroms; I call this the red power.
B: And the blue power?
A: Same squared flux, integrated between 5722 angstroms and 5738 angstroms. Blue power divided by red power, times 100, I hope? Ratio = 116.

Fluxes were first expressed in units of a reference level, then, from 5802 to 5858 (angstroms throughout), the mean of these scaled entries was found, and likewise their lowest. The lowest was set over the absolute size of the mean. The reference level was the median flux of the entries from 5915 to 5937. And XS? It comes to 0.86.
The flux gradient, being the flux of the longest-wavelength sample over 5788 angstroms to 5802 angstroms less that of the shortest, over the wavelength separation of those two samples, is -0.10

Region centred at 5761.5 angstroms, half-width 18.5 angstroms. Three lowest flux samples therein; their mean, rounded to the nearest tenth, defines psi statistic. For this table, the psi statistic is 16.9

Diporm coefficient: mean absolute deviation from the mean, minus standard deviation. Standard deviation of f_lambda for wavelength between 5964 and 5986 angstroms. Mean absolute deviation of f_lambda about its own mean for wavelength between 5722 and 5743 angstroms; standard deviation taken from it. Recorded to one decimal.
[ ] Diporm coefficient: 1.6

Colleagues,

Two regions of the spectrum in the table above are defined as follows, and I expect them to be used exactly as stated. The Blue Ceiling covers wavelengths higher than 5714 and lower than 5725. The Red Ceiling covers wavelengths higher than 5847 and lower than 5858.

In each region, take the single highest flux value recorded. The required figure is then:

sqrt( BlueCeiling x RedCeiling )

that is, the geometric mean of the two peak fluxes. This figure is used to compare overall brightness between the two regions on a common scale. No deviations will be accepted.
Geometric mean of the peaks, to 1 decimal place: 24.7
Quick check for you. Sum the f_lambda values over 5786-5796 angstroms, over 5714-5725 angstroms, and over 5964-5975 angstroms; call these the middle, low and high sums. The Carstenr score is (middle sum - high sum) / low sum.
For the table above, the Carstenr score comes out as -0.025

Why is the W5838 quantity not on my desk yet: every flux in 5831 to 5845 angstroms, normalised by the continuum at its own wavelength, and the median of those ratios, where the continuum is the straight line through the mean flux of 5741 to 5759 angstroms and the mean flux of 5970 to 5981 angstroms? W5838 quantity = 0.99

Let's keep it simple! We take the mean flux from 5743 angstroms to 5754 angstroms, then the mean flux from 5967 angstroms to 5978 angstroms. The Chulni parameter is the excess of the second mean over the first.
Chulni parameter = -0.2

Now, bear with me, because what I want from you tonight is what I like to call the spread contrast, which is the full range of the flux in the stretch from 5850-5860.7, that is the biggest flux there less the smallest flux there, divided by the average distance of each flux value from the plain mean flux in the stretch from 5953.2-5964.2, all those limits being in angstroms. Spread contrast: 5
